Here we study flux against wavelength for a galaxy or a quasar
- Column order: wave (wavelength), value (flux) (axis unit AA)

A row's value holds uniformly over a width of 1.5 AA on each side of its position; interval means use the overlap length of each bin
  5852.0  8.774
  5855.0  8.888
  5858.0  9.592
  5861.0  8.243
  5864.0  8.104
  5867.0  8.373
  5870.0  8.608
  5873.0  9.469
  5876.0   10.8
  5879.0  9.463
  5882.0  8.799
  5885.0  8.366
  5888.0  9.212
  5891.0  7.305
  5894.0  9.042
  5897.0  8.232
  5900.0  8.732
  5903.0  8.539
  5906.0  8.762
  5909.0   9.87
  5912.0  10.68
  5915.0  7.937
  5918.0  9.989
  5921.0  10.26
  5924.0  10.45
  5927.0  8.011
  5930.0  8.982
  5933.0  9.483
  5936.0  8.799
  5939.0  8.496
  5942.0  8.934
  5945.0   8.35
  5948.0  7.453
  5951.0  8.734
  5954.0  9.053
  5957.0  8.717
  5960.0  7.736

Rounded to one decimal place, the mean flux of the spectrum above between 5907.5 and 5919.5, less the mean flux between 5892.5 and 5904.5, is 1.0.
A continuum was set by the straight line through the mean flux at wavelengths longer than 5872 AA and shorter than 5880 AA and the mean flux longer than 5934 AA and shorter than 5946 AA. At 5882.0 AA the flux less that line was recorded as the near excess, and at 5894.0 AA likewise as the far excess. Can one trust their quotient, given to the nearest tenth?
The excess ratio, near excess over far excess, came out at 1.9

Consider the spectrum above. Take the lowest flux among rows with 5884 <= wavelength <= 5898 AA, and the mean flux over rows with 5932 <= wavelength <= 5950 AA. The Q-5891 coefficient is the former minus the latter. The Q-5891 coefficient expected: -1.3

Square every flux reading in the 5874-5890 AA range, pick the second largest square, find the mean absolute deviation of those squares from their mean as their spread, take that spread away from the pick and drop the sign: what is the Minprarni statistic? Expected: 77.2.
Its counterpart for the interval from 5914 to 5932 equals 87.5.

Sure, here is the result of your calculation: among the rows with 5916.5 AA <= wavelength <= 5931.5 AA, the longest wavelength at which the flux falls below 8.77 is 5927.0 AA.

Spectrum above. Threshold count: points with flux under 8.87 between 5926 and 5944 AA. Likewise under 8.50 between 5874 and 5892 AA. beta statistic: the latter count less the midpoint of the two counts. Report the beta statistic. -0.50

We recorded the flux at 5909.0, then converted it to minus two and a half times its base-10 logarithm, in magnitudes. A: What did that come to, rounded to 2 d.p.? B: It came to -2.49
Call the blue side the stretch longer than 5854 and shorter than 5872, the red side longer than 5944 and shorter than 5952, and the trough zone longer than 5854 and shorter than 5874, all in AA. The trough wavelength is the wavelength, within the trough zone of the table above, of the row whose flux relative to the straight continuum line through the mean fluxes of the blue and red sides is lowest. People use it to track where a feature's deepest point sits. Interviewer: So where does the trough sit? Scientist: 5864.0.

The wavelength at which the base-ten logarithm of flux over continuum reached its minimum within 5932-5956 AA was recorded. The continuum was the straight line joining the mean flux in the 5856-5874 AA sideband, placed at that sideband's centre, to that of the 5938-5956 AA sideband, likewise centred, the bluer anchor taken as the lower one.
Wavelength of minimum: 5948.0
